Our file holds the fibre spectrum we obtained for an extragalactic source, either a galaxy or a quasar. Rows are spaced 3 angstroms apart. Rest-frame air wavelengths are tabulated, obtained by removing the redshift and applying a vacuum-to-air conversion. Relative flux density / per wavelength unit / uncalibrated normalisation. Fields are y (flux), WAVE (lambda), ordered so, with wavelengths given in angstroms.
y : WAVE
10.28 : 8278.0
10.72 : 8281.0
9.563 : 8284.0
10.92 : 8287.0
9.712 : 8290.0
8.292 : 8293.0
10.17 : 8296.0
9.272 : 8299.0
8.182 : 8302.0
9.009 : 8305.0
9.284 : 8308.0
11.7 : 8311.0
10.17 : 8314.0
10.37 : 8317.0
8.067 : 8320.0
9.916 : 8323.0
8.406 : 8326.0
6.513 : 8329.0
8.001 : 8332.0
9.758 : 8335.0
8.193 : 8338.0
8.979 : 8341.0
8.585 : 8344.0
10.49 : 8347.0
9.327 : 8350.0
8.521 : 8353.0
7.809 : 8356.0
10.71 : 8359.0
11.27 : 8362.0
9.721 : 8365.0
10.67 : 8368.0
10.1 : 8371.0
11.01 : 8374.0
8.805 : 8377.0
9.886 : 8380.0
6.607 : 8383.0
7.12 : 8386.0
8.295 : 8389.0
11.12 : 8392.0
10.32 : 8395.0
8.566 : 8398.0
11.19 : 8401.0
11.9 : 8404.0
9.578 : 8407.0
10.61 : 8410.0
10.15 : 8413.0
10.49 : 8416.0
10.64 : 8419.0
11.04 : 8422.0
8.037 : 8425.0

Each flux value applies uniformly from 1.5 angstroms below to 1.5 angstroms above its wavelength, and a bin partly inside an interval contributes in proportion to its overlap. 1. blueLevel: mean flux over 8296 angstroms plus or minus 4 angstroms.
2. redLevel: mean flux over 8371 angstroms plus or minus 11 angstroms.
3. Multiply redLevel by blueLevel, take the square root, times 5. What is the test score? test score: 49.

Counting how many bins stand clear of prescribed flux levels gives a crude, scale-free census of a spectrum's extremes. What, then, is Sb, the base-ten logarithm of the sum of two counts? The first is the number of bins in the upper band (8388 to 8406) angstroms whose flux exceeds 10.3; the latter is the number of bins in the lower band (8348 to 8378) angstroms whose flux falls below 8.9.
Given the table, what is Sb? 0.85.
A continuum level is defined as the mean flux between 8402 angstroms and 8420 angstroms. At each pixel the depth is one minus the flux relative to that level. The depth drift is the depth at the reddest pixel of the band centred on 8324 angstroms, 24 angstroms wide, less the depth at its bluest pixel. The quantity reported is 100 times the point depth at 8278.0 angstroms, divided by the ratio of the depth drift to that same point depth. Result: 2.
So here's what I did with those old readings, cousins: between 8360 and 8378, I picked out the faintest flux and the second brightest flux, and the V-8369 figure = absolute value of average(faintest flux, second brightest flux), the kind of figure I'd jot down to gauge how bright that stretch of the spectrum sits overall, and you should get 9.9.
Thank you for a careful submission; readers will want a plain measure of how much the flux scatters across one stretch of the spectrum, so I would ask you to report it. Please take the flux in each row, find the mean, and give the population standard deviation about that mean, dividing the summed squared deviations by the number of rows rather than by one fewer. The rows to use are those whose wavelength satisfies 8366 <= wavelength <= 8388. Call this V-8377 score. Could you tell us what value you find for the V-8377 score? 1.6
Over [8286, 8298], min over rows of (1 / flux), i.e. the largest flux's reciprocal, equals 0.0916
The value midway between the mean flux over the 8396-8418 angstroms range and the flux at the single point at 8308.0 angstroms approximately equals 9.8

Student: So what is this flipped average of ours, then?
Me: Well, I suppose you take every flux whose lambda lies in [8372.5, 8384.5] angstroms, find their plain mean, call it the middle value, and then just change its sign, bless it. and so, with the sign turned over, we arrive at -9.1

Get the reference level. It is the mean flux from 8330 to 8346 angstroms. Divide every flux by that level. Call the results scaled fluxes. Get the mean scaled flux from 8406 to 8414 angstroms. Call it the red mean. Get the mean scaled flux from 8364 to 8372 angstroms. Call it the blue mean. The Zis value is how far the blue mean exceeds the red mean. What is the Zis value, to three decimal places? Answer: 0.006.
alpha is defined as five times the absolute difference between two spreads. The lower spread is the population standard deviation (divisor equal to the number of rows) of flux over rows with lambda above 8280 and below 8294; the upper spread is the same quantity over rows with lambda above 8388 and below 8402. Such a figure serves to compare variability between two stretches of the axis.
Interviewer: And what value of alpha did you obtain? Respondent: 1.5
